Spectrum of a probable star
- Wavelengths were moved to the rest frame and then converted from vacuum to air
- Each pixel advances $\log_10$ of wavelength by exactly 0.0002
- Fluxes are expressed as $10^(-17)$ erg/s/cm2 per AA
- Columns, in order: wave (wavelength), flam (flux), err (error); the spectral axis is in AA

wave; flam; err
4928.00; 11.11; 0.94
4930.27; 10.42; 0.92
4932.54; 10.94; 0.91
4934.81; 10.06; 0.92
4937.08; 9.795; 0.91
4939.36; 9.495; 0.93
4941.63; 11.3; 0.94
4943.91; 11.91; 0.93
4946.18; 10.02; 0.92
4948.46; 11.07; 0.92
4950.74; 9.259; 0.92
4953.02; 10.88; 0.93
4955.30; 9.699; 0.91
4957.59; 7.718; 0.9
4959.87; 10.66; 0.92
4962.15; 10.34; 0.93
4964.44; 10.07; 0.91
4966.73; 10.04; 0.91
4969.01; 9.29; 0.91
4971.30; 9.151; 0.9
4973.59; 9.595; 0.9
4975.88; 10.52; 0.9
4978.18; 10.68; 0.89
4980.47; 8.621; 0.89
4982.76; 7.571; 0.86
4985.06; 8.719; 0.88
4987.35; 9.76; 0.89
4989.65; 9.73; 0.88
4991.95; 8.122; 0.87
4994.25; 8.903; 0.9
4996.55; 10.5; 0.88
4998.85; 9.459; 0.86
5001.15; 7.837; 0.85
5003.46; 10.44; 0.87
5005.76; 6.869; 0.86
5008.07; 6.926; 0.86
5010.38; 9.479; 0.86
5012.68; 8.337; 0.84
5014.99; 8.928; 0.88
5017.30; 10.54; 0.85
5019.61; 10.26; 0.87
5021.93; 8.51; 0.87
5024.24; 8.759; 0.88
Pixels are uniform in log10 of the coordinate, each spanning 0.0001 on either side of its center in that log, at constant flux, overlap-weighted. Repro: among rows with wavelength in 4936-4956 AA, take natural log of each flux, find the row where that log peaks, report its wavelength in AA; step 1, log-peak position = 4943.91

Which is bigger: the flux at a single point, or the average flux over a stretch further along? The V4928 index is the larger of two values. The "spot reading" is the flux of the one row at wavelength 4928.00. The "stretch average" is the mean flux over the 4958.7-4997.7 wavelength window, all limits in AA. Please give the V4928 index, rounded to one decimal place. 11.1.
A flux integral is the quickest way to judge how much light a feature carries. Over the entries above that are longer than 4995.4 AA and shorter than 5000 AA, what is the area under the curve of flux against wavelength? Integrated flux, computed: 46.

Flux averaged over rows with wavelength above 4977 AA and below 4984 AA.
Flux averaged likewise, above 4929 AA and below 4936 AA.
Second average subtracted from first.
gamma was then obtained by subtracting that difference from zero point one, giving 1.6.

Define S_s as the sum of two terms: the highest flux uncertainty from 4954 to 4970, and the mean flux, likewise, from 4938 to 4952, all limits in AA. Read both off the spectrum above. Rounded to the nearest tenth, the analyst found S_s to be 11.4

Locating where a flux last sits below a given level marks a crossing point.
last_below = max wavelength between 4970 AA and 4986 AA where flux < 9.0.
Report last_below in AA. 4985.06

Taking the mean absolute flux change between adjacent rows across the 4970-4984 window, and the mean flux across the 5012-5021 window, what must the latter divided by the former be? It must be 10.3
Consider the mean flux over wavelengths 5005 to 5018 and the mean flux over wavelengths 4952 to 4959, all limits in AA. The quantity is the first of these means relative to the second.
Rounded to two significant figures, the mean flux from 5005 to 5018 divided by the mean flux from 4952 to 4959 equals 0.90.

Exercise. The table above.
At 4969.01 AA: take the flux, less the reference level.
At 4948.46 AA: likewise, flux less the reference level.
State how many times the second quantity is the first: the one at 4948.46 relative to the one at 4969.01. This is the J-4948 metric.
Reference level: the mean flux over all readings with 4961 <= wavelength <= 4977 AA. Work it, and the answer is -2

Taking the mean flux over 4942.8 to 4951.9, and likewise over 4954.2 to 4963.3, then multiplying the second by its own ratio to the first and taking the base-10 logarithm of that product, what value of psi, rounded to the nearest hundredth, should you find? 0.94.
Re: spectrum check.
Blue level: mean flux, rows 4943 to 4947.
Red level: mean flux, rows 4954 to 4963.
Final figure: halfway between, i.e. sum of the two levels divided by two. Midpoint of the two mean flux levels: 10.3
